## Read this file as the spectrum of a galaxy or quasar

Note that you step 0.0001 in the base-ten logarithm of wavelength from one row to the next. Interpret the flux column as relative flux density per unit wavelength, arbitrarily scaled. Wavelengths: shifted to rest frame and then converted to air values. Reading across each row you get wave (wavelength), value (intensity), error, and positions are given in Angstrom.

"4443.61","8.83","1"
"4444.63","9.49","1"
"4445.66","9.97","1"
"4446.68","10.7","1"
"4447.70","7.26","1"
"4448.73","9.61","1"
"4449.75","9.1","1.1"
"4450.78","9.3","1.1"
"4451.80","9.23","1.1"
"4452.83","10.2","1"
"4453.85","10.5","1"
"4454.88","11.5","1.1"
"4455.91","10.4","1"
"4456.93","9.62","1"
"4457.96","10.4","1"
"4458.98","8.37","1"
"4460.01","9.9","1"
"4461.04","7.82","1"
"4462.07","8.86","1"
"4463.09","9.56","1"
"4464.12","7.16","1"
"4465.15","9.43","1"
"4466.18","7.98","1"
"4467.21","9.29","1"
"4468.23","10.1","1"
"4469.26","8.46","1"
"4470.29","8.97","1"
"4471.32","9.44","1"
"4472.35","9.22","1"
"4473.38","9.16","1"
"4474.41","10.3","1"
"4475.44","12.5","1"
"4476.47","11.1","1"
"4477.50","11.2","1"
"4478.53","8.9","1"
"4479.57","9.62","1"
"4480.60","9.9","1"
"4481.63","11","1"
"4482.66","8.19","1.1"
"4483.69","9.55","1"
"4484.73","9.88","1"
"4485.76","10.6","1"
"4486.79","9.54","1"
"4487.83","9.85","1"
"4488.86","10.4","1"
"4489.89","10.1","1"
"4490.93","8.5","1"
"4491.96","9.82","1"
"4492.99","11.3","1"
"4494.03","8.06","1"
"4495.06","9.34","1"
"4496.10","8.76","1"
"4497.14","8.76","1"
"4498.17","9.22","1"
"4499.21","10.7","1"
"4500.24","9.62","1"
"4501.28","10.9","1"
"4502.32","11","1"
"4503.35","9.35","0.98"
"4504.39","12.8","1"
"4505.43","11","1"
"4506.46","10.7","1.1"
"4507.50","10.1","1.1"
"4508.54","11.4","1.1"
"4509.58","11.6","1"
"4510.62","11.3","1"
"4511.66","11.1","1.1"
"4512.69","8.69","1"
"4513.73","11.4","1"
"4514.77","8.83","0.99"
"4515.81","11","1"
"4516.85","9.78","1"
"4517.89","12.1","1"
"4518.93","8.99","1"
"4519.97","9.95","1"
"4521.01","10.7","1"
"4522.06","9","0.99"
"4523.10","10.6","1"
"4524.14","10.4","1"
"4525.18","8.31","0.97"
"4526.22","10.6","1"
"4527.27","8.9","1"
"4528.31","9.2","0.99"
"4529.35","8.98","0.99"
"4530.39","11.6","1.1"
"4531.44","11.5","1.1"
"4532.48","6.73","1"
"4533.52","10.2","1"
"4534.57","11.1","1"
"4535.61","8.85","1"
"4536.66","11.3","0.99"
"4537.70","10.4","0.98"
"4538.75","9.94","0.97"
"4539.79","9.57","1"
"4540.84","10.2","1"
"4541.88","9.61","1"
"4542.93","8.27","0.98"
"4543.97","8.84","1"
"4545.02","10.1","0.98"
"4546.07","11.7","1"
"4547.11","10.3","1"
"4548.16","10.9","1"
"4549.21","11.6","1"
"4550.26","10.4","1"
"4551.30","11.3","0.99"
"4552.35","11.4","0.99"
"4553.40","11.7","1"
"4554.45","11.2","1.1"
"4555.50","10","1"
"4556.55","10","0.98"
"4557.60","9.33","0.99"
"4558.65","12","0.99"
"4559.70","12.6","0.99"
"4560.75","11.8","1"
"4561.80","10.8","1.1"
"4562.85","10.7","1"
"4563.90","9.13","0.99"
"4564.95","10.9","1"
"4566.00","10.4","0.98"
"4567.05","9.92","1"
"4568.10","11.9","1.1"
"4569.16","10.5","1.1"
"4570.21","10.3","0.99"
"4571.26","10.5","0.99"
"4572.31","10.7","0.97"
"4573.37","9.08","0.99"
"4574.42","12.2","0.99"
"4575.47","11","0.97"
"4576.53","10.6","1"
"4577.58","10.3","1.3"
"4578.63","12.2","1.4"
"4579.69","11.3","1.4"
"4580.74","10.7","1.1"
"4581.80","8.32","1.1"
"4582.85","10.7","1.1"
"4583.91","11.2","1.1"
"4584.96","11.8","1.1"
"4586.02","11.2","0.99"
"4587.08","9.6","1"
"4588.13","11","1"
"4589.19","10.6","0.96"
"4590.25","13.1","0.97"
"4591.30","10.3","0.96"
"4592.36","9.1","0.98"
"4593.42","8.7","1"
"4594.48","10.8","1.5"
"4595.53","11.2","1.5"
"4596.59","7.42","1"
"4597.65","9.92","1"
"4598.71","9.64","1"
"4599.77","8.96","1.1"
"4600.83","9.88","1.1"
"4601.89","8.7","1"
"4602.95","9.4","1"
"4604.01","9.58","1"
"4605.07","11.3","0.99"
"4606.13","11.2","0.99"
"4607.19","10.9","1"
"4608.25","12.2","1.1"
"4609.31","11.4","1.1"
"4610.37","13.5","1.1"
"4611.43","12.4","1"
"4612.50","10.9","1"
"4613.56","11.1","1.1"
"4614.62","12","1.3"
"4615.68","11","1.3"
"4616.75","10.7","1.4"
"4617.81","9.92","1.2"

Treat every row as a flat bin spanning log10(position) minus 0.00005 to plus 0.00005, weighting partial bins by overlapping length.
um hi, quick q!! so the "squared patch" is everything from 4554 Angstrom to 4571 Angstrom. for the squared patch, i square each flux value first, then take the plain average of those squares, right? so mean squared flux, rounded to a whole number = 116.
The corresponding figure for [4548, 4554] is 126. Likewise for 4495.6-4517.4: 109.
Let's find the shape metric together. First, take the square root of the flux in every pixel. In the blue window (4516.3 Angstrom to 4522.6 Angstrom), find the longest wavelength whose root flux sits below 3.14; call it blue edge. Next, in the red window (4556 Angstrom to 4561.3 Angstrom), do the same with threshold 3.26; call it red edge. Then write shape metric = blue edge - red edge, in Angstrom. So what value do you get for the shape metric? -35.5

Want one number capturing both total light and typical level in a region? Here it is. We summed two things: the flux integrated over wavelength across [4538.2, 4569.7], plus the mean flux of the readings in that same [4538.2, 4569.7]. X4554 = 343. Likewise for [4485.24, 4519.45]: 359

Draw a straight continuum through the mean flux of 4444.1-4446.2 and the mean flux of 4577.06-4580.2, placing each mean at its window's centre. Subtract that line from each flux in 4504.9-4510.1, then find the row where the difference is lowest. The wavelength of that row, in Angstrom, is 4507.50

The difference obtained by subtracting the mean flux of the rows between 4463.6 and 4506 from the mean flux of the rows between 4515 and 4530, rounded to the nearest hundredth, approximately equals 0.11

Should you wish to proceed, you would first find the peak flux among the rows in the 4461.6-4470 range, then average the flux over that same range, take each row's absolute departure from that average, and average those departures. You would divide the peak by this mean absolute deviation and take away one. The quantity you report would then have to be 12.6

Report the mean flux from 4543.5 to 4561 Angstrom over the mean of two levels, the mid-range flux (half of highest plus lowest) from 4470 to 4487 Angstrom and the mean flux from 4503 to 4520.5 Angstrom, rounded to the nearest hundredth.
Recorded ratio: 1.04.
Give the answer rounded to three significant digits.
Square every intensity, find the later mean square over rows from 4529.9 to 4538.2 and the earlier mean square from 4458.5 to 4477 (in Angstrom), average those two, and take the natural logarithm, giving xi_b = 4.58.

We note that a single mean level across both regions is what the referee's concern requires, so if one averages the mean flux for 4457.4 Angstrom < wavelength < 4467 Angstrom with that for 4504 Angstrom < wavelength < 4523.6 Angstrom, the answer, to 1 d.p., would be 9.7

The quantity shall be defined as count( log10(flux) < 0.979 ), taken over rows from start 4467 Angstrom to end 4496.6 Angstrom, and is 12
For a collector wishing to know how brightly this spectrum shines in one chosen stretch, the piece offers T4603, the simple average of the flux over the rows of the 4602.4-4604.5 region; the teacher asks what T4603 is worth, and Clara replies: 9.5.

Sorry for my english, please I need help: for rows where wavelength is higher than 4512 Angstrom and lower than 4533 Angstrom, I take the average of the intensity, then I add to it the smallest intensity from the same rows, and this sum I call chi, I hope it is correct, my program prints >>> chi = 16.6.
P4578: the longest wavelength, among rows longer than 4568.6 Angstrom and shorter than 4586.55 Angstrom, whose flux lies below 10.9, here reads 4582.85 Angstrom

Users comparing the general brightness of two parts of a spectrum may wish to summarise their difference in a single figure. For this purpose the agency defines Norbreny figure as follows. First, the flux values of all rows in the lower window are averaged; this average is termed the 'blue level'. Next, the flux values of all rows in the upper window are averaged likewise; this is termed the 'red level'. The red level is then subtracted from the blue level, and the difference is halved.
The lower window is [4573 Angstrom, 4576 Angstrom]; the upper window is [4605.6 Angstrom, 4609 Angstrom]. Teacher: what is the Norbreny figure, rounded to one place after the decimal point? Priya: -0.3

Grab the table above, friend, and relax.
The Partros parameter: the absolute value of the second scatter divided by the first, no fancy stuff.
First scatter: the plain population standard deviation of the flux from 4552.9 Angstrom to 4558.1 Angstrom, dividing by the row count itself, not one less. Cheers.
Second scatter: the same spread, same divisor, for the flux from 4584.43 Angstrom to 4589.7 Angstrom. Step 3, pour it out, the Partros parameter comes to 0.84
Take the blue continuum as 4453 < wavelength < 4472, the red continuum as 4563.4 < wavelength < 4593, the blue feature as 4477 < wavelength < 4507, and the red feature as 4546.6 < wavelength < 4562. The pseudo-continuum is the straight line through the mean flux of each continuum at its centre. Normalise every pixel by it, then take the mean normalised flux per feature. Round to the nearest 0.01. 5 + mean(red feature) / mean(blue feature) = 6.03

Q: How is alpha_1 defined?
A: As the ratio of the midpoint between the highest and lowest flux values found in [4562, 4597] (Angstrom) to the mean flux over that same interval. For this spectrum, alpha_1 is 0.97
